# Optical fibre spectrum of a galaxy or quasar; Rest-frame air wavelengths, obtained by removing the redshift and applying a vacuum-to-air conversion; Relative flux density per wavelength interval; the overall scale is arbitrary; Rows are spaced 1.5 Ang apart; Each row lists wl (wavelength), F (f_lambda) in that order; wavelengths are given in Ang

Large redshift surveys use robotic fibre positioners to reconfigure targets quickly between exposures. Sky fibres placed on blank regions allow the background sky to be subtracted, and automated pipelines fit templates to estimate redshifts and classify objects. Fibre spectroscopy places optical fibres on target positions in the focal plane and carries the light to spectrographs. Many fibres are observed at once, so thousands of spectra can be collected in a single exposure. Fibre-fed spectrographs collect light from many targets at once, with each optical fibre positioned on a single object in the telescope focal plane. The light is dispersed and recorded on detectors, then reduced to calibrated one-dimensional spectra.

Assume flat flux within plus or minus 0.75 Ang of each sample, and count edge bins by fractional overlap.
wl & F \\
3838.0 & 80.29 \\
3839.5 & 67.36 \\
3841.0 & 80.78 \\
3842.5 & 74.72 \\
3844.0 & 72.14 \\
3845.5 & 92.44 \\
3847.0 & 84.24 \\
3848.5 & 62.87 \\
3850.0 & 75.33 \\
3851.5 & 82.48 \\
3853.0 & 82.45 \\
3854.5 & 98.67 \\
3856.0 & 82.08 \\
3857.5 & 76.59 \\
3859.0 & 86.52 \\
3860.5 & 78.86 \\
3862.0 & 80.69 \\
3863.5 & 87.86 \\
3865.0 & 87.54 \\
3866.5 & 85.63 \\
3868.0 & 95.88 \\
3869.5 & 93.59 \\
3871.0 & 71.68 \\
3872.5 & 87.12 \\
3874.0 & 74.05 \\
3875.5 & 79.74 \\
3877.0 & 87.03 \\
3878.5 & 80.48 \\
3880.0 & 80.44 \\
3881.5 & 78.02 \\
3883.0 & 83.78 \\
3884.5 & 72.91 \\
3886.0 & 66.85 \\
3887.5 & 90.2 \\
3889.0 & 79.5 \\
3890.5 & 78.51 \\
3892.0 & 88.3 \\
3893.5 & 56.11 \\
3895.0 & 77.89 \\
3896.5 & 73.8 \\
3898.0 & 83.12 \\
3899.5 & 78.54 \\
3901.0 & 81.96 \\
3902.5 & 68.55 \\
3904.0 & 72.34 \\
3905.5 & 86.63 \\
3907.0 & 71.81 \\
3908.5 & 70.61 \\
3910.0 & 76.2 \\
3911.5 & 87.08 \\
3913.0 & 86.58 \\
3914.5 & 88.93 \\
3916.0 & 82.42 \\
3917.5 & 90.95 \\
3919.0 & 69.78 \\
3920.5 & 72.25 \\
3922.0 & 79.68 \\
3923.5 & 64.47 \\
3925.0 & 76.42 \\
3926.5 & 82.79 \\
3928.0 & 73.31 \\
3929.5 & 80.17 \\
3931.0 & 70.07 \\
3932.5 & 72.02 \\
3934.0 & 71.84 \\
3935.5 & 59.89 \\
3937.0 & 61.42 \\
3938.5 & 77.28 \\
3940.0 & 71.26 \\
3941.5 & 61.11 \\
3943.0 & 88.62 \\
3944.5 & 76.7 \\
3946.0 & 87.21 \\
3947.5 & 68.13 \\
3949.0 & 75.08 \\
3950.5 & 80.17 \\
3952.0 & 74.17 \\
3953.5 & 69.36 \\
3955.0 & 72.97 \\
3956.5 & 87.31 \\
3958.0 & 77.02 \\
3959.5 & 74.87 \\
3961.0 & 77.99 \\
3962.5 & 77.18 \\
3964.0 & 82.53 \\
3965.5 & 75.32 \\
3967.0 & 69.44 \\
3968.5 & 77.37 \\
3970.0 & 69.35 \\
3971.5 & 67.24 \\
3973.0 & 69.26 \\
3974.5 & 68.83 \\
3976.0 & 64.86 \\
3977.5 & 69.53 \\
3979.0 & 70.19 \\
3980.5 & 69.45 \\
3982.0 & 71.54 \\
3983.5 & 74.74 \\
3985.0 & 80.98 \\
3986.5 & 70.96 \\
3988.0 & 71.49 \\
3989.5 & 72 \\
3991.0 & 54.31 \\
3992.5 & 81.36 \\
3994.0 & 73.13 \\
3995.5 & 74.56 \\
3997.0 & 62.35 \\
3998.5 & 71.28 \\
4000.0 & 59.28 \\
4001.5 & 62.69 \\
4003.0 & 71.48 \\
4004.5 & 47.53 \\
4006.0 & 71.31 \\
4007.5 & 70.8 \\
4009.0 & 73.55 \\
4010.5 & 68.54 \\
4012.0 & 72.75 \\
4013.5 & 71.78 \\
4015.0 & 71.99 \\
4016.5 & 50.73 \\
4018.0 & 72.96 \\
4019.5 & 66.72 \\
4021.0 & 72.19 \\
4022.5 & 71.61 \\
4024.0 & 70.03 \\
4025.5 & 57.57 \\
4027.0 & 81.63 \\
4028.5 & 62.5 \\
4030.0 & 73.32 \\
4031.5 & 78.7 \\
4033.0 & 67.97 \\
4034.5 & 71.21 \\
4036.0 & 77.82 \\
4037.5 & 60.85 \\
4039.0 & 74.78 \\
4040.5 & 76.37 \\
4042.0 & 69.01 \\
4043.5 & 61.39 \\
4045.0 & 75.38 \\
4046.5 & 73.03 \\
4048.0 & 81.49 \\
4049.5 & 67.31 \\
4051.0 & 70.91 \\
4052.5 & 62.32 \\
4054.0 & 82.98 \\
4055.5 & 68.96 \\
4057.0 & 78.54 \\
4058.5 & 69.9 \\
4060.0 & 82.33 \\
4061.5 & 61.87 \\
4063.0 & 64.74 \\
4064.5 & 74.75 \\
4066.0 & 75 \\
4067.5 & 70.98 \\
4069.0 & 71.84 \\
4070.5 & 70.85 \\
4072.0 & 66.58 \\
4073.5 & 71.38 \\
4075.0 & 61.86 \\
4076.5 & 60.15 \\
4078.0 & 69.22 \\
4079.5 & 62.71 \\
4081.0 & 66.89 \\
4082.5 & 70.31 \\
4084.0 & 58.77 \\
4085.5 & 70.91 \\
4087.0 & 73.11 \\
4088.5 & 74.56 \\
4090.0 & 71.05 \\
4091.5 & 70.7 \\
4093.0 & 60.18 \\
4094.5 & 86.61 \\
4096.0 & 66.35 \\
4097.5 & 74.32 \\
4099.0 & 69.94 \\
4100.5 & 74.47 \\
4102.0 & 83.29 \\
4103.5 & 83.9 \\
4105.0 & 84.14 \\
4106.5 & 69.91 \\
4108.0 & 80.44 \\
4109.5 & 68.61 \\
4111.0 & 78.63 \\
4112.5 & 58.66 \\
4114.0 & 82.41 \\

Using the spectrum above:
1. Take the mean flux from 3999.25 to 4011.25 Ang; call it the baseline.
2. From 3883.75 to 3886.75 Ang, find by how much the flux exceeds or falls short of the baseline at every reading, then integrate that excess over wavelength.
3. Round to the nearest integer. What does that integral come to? 13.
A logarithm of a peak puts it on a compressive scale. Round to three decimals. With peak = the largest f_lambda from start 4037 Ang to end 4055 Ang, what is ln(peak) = 4.419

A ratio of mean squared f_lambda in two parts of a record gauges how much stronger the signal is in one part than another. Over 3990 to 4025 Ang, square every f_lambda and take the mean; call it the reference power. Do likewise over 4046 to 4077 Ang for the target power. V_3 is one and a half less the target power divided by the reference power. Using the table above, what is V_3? 0.42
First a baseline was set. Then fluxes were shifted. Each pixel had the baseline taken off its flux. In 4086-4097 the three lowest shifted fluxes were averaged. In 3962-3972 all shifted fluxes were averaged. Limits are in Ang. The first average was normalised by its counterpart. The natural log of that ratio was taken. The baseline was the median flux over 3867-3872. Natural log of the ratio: 0.4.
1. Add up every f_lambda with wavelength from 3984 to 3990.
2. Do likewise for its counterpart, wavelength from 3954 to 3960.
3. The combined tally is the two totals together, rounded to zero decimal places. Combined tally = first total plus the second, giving 608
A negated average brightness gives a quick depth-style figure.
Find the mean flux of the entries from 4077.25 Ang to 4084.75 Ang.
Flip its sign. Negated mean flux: -66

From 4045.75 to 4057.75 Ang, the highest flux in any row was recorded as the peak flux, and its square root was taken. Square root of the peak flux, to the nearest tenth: 9.1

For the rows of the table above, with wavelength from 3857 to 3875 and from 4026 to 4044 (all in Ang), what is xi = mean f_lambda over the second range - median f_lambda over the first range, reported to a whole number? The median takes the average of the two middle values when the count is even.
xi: -15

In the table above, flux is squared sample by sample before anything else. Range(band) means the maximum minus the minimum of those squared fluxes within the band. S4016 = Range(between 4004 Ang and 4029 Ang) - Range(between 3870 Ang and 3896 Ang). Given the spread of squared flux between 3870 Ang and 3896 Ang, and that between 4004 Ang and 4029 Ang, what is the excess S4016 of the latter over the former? -583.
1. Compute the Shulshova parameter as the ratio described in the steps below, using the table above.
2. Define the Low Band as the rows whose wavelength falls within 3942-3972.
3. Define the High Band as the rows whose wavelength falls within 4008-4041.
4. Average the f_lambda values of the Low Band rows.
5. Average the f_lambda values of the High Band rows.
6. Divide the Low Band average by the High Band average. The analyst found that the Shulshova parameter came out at 1.09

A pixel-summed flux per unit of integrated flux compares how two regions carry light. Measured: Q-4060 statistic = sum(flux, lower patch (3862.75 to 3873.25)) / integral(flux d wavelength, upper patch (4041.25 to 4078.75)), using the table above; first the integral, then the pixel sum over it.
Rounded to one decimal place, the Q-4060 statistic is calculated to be 0.2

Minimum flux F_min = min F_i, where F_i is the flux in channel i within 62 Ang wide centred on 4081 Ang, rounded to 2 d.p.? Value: 58.77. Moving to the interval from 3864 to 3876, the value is 71.68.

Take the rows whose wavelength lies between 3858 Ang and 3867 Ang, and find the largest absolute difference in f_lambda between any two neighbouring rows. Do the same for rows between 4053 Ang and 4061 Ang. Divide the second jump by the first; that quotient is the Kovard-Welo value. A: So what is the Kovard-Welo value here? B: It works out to 1.8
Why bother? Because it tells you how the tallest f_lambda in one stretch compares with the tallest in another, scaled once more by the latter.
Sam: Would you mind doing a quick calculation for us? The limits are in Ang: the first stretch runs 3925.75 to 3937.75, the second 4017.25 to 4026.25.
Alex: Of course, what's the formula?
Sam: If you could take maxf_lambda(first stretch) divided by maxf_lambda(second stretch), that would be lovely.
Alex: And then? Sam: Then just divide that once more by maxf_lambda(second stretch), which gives 0.016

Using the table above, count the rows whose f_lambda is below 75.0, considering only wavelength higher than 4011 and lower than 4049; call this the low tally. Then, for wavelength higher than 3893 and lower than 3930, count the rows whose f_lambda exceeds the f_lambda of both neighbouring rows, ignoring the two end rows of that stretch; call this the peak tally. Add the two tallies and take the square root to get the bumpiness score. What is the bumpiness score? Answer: 5.3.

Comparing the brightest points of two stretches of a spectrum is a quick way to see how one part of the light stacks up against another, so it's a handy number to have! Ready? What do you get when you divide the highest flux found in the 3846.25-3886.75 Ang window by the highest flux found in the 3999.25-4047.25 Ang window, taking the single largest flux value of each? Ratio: 1.21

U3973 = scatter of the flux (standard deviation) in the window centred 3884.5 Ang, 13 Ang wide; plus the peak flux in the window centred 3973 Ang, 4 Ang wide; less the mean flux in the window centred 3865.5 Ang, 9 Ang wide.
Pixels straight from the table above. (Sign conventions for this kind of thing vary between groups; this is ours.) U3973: -13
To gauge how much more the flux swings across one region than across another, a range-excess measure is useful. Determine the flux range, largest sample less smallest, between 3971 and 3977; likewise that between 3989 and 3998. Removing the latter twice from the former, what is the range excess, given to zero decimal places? -50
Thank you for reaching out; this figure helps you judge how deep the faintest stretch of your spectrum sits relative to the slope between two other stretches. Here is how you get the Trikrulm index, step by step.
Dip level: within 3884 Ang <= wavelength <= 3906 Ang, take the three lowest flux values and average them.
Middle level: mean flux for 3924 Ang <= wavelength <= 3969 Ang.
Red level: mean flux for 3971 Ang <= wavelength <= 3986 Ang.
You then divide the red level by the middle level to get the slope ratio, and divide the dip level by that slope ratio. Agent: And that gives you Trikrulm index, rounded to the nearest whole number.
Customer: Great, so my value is 68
